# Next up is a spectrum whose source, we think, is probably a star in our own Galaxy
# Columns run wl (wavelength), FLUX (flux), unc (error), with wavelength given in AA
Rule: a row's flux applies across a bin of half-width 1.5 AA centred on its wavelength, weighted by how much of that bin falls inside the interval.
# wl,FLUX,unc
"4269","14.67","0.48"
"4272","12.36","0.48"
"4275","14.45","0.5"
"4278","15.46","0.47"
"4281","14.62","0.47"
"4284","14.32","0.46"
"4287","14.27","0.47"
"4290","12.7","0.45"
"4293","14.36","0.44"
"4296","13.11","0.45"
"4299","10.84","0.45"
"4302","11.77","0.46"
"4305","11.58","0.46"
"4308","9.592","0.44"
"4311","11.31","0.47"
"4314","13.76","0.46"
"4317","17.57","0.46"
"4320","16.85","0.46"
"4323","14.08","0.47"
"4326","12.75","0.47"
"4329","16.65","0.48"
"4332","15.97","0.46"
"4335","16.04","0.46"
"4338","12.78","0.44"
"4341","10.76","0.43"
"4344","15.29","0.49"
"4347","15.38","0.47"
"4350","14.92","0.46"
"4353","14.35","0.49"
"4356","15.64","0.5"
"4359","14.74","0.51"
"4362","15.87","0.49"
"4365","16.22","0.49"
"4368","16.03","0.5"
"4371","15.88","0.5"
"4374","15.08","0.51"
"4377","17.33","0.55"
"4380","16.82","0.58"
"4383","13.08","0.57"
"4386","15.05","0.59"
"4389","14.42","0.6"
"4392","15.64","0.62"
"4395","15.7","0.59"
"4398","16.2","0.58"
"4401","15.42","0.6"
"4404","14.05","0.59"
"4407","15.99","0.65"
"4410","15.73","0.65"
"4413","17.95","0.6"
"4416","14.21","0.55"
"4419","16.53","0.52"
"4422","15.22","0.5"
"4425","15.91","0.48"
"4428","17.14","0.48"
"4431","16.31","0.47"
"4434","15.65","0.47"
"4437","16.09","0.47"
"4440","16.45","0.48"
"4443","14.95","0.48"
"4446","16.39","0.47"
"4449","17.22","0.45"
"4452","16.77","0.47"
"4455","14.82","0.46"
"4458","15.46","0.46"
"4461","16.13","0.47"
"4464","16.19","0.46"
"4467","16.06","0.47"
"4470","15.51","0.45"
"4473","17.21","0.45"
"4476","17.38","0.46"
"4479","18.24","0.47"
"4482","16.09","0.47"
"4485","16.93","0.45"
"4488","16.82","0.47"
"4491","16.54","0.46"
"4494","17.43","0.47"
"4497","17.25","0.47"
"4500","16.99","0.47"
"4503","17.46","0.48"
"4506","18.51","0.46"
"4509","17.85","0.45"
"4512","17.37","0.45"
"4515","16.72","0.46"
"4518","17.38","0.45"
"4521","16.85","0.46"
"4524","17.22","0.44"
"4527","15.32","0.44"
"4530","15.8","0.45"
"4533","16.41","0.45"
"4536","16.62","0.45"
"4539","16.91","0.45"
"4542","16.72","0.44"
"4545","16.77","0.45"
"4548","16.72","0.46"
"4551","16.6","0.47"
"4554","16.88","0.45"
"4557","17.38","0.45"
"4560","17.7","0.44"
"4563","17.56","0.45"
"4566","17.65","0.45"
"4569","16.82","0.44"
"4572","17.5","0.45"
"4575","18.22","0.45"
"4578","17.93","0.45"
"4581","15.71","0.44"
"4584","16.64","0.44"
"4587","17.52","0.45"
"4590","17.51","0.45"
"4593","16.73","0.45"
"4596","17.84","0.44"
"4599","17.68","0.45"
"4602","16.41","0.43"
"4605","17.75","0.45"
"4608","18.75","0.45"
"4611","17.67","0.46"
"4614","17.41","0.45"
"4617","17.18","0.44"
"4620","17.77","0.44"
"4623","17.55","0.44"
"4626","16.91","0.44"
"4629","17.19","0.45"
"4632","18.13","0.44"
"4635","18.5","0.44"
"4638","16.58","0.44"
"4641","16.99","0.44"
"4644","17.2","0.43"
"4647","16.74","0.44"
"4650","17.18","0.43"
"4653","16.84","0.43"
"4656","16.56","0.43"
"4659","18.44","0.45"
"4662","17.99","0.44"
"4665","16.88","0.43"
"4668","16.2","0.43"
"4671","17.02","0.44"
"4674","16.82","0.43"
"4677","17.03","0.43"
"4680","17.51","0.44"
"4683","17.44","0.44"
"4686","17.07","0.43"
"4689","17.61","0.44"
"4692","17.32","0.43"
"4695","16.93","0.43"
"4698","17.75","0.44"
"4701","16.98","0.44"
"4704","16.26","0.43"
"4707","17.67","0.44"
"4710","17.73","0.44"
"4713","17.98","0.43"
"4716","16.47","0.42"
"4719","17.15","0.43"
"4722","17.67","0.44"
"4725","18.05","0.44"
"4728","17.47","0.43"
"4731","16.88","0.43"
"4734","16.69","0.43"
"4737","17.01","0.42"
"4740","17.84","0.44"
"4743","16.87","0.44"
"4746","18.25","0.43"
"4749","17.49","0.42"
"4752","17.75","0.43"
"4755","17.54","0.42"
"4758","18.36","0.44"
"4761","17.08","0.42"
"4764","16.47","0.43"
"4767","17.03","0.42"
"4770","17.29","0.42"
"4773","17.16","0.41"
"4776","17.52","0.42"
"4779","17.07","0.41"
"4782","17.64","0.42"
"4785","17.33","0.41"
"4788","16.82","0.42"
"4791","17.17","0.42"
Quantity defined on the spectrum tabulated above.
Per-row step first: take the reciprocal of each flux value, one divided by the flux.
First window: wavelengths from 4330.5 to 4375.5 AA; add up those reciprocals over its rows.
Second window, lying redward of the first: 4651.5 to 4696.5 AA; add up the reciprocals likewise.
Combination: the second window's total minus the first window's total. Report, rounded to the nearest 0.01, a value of -0.14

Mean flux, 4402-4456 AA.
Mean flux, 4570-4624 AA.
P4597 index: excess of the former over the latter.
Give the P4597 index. -1.5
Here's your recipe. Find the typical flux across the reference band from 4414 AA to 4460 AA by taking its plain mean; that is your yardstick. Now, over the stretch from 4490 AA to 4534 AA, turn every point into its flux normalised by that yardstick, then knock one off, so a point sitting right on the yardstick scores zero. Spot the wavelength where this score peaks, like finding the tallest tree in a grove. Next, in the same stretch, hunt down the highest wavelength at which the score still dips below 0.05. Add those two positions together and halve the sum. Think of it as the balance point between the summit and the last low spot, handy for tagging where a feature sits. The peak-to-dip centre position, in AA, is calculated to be 4519.5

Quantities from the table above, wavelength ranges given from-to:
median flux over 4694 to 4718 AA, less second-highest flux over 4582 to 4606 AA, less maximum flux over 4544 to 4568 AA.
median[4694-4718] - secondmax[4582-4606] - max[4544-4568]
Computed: -18.1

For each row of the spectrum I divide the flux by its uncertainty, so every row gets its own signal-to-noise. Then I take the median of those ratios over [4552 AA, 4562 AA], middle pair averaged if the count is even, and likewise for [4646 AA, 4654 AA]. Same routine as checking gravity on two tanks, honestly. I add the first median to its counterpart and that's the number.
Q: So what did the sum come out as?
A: 78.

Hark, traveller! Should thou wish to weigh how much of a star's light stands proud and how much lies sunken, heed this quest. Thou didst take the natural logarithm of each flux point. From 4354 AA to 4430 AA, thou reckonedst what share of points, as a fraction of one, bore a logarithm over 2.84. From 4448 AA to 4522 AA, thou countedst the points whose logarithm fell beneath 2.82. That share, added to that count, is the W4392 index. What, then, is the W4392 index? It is 10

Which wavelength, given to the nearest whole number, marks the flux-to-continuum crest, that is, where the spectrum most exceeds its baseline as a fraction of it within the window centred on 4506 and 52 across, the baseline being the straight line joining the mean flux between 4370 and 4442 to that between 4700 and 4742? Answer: 4506 AA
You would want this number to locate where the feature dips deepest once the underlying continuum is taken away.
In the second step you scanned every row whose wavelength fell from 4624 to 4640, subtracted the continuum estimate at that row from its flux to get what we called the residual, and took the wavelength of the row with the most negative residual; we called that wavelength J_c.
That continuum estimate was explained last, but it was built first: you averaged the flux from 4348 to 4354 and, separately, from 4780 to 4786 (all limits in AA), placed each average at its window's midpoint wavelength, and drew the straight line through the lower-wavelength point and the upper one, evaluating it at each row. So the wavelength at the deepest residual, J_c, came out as 4638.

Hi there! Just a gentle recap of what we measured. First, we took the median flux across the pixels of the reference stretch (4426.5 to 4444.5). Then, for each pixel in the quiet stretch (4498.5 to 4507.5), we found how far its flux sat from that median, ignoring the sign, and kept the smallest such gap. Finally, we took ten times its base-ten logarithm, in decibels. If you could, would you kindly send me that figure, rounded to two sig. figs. -1.0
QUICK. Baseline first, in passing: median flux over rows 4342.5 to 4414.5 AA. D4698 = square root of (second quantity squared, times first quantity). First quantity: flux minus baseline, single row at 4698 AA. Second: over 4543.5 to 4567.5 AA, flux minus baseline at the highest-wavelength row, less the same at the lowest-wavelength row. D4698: 1.28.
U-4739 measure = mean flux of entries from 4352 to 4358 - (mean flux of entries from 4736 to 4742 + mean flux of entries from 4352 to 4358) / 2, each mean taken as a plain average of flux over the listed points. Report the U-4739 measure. -1.2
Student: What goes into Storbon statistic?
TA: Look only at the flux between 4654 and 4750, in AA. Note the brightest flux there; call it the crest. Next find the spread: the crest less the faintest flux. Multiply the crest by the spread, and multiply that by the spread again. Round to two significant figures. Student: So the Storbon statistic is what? 93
